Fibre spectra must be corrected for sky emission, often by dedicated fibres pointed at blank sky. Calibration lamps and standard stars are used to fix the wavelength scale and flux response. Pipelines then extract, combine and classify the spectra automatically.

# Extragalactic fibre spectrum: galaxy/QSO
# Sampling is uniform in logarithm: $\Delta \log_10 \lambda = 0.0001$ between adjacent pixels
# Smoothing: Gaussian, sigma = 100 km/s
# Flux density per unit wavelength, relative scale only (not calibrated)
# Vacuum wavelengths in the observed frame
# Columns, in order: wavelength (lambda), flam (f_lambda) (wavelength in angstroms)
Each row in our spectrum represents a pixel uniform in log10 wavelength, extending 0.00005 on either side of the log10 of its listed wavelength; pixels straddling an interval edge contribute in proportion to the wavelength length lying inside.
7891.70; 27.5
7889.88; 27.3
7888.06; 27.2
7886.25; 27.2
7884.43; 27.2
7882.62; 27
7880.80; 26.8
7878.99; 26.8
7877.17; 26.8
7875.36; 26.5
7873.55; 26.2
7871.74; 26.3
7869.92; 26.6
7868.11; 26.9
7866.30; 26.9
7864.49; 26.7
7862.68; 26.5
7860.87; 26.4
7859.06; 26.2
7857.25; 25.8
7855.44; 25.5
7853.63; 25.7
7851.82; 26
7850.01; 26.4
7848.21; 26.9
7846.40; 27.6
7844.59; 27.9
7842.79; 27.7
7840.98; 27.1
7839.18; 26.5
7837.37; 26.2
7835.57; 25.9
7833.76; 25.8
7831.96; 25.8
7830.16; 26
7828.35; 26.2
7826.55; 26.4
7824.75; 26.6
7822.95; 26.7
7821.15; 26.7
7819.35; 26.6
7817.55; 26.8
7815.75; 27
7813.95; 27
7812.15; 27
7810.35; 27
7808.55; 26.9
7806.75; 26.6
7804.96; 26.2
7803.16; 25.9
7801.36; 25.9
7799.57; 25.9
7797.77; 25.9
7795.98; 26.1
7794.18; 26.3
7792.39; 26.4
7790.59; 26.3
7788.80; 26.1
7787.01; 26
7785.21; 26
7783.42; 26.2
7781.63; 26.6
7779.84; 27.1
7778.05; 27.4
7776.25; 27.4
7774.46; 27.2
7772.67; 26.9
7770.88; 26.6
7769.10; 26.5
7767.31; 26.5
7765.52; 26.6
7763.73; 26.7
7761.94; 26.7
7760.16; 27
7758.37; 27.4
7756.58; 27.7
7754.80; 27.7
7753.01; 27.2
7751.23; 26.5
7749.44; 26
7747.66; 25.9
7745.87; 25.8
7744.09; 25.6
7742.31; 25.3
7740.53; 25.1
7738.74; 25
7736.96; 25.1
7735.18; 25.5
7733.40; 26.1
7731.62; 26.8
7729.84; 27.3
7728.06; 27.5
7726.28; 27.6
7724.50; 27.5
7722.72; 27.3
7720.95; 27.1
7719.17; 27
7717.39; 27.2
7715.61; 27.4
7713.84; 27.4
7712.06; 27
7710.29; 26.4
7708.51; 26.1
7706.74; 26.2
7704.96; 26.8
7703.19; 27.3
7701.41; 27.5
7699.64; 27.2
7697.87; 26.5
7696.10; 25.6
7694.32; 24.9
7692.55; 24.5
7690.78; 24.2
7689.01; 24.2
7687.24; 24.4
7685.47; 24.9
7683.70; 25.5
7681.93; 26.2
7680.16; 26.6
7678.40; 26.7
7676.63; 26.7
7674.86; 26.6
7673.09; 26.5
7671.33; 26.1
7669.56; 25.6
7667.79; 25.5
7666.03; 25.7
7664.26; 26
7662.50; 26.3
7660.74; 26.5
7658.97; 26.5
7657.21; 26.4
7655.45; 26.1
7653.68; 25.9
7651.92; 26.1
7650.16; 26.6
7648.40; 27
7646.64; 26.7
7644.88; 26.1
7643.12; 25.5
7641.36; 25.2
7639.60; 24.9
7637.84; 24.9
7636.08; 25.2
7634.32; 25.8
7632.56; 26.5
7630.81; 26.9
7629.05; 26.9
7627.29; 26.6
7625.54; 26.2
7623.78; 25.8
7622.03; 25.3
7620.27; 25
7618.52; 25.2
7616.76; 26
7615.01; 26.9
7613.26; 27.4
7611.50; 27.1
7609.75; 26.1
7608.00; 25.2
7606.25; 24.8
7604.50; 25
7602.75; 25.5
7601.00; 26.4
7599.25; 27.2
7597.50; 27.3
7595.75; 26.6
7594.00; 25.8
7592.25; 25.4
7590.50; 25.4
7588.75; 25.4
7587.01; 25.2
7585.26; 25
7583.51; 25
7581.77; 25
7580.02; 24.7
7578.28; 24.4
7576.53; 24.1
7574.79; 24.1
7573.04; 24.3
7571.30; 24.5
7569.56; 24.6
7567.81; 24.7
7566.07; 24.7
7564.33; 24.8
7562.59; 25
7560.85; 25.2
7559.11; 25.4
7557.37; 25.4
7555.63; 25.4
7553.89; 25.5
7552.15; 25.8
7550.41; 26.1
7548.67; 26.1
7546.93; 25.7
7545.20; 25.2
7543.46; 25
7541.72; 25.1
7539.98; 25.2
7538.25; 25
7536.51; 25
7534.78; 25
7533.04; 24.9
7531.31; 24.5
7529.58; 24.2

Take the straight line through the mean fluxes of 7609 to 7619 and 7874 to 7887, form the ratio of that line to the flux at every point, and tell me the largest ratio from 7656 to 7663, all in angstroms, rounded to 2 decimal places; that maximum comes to 1.01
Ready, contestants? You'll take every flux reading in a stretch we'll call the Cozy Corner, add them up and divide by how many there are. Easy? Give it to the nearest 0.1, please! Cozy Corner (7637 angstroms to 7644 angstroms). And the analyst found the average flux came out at 25.1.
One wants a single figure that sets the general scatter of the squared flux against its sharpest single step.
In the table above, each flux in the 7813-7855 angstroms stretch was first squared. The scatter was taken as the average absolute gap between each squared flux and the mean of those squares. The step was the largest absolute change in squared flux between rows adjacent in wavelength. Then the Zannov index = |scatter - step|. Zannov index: 12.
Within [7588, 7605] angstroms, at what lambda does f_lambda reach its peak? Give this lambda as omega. 7597.50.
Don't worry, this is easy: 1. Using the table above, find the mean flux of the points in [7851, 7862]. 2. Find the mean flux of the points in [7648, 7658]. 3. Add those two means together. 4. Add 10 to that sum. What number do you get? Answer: 62.3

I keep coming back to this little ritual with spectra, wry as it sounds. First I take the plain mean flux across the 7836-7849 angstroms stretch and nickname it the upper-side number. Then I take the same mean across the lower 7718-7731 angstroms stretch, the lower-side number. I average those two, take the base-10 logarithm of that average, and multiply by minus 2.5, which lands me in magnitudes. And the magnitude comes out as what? -3.59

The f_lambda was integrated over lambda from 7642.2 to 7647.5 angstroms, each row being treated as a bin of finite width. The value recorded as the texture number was 138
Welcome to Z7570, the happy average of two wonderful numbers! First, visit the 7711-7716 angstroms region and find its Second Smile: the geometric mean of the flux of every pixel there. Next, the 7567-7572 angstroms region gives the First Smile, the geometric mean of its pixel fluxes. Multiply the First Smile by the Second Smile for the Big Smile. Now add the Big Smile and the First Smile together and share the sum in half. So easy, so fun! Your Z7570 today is 348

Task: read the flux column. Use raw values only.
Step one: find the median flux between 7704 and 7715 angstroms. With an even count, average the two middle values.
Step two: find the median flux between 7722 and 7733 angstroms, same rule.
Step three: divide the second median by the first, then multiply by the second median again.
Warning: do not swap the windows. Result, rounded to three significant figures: 28.2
